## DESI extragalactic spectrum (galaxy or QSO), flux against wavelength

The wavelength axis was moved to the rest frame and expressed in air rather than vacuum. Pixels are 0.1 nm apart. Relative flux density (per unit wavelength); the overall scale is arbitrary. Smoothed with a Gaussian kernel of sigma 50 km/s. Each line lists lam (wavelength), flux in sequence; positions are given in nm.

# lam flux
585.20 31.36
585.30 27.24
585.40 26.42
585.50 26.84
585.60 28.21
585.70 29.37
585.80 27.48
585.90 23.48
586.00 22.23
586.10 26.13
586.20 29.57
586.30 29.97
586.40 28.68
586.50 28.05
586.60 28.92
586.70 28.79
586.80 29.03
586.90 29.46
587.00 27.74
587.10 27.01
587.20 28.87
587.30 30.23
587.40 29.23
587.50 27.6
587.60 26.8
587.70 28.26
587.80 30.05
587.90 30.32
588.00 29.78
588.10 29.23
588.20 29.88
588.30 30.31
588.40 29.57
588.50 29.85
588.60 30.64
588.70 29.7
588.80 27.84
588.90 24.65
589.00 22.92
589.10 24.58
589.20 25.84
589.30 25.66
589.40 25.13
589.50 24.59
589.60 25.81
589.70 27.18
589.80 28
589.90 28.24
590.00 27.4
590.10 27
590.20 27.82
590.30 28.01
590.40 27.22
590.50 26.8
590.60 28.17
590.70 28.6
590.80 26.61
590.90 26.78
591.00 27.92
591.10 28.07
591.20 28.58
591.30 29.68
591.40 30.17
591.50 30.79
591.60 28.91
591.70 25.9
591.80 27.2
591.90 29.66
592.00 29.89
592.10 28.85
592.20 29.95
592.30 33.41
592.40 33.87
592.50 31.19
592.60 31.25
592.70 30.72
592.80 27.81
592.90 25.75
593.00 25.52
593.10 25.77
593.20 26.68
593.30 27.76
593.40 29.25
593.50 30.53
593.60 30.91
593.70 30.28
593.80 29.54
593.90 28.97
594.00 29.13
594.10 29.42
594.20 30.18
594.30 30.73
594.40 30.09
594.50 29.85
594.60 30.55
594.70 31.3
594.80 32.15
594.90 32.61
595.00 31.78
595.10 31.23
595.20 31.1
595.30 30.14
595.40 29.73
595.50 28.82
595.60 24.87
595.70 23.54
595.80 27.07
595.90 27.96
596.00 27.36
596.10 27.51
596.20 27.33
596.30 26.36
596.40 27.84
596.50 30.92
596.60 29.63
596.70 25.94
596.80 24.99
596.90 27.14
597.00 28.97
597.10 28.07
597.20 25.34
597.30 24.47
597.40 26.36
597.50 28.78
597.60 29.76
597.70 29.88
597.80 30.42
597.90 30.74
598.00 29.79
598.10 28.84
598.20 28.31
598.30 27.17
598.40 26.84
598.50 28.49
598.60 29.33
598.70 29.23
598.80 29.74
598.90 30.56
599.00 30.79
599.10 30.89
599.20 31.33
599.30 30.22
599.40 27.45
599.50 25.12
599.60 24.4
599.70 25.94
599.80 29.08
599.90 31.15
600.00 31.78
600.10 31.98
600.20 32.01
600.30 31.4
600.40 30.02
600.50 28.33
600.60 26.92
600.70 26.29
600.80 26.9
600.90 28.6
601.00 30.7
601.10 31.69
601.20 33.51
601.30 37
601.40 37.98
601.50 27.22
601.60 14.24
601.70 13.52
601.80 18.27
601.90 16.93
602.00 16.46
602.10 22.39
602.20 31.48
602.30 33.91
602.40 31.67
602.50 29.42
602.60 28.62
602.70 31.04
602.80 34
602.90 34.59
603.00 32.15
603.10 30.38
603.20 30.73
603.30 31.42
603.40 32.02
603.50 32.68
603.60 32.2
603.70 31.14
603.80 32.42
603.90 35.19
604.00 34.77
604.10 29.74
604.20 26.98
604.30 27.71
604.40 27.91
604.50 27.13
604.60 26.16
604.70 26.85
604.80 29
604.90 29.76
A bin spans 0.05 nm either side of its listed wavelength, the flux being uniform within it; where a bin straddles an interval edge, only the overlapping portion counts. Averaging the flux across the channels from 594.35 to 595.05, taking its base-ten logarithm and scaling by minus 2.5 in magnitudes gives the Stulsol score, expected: -3.74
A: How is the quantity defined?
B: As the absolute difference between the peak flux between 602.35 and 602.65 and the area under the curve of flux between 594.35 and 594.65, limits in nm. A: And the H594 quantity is 23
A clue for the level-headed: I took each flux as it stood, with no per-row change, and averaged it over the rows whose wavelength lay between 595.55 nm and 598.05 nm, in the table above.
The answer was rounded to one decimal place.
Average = 27.6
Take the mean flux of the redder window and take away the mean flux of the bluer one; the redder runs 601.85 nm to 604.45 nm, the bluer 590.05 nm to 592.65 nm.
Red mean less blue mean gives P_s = 1.0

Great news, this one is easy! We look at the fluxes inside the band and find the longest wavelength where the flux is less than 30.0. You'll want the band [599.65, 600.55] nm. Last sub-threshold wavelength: 600.50 nm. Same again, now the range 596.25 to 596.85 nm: 596.80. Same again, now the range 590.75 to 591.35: 591.30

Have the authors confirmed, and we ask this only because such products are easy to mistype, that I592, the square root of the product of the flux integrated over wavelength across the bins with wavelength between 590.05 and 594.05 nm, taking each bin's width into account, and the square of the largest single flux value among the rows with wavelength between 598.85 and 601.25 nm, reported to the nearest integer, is 359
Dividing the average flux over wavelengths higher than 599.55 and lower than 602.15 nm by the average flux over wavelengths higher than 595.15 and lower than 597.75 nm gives 0.98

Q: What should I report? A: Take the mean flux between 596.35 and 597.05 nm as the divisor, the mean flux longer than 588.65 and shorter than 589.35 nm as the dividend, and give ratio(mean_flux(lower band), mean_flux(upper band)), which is 0.93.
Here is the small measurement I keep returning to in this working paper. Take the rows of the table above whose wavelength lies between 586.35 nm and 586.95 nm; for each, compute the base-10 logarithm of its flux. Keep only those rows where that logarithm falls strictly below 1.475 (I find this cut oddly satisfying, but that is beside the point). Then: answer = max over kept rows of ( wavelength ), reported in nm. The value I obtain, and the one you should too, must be 586.90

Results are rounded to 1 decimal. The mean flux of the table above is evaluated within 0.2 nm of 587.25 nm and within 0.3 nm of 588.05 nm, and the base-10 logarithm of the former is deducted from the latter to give 28.5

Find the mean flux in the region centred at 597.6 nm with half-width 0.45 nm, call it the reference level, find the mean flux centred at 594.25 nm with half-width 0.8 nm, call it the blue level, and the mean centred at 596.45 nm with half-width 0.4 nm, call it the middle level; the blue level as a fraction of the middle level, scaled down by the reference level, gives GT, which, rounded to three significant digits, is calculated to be 0.0390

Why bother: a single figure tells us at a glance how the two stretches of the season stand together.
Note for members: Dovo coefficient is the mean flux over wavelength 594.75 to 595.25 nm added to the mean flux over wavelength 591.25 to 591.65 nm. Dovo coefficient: 61.7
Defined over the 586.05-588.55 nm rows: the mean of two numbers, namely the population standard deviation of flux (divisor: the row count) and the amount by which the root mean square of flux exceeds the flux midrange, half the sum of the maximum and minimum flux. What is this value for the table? 0.9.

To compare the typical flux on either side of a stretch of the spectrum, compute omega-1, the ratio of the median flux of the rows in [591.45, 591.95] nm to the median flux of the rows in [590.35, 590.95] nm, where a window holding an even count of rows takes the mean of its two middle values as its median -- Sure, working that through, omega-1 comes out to 1.070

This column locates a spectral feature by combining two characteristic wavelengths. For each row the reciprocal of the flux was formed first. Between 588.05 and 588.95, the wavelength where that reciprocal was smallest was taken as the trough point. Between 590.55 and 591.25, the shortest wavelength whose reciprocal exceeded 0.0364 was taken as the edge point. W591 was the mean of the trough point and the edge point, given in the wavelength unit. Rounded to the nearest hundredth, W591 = 589.70 nm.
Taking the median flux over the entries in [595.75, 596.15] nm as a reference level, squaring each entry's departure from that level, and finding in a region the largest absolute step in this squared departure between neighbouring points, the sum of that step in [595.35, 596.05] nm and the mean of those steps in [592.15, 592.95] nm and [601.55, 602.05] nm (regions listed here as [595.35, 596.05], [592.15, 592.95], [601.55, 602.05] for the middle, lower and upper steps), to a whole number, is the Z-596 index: 85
